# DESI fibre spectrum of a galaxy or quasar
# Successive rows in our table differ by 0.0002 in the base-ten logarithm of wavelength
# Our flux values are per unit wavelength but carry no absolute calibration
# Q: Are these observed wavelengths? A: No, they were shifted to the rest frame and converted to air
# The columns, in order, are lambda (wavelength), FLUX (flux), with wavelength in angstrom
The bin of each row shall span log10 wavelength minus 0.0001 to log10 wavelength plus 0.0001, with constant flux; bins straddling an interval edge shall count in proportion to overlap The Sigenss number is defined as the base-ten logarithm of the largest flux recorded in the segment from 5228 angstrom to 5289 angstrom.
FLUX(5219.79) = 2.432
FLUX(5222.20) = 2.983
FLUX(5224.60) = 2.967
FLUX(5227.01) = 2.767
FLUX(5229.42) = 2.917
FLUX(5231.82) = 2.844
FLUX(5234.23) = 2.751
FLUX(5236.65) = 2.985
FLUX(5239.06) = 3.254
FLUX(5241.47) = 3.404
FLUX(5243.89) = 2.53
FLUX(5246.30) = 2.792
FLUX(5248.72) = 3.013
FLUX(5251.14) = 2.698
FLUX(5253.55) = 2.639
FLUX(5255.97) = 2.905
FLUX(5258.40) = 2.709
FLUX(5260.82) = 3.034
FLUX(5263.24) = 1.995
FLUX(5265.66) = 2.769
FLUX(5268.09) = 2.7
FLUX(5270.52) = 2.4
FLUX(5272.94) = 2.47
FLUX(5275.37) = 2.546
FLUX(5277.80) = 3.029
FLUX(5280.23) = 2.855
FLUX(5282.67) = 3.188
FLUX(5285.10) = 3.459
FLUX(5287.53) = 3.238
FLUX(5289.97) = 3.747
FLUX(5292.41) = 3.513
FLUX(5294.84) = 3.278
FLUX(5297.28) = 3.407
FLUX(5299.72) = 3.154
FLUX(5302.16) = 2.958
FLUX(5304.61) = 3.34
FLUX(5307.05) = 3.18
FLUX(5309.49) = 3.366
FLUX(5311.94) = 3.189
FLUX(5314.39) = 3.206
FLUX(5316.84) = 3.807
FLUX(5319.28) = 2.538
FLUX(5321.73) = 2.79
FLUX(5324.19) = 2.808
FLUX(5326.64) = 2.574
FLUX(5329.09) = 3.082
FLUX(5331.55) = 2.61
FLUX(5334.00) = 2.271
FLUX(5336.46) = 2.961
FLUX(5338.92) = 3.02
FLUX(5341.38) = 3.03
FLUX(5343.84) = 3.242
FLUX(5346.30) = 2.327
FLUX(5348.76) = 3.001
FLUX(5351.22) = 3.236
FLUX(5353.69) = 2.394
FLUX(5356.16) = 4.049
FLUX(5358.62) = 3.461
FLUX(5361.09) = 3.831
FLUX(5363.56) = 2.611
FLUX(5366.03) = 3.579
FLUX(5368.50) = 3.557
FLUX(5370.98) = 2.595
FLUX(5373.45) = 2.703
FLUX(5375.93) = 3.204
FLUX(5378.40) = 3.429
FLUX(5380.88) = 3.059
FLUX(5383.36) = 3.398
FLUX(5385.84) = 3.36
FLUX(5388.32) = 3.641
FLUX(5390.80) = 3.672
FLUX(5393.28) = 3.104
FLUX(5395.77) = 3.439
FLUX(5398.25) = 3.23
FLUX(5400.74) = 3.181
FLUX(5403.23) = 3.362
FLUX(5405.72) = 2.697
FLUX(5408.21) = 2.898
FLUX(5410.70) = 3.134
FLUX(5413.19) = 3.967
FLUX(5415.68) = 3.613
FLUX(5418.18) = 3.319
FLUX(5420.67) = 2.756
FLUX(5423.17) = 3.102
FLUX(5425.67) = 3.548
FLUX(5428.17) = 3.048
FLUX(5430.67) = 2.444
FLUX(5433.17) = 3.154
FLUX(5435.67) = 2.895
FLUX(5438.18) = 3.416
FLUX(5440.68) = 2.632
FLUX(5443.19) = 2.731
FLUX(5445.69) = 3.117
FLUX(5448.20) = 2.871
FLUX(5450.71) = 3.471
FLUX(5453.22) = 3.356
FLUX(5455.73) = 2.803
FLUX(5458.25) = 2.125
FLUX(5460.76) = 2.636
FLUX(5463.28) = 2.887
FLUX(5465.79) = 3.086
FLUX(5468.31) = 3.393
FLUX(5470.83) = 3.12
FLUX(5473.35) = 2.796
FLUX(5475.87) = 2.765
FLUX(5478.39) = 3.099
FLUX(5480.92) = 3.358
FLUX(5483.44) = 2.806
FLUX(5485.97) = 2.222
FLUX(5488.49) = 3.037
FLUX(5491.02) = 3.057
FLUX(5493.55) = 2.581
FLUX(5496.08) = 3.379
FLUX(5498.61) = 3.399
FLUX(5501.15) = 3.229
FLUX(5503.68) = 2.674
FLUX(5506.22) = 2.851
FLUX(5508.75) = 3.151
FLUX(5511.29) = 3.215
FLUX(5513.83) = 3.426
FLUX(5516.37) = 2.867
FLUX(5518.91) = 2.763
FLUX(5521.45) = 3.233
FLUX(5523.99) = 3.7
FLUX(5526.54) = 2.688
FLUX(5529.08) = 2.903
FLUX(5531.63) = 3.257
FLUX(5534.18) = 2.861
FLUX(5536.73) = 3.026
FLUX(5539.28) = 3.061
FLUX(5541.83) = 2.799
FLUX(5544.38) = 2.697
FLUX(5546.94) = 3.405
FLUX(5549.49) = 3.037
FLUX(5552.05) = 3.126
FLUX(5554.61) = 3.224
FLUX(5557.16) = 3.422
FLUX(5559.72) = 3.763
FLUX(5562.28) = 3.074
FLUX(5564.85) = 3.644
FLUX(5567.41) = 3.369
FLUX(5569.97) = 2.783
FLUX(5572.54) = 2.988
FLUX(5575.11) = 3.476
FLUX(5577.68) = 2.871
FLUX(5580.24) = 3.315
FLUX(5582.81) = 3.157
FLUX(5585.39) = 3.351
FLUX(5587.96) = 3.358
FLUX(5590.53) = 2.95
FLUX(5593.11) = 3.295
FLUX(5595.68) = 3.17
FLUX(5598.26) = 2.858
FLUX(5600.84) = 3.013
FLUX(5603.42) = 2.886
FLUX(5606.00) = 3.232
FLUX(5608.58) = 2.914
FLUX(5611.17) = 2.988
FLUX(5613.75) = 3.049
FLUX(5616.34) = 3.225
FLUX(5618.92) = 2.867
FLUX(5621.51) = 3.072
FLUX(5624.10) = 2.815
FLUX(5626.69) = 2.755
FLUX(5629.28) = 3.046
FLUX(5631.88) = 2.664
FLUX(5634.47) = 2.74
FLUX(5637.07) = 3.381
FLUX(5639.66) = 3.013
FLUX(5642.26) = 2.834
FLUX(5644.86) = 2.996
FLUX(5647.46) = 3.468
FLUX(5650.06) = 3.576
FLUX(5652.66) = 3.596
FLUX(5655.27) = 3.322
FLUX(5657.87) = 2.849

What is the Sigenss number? 0.539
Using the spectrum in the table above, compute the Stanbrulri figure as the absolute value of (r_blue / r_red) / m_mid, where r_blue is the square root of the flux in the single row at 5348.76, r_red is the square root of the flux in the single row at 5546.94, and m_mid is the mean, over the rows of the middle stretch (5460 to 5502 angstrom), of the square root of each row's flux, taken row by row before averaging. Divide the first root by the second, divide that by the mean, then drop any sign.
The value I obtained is 0.544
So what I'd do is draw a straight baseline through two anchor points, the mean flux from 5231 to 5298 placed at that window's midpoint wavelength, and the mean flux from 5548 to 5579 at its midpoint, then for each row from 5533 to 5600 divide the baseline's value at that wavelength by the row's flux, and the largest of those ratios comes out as 1.19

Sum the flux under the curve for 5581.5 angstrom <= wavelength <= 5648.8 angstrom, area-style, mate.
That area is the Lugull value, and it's 205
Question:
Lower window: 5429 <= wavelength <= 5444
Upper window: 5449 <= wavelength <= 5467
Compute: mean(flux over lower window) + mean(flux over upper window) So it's 5.8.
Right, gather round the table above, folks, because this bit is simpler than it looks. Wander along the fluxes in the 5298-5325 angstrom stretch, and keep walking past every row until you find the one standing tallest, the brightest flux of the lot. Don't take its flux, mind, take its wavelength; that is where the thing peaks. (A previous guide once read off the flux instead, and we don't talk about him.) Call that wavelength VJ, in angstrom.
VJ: 5316.84 angstrom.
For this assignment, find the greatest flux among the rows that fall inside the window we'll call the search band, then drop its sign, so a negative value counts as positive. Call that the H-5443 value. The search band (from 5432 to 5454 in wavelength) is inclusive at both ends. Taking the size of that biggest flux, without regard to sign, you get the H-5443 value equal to 3.47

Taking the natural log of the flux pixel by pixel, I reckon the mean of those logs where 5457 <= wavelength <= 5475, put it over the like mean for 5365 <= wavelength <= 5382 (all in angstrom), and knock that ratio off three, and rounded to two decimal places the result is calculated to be 2.09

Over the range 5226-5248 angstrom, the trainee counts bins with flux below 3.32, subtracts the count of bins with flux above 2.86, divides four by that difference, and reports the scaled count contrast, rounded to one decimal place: 1.0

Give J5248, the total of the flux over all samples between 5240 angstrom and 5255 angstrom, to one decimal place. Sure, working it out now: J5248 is 17.1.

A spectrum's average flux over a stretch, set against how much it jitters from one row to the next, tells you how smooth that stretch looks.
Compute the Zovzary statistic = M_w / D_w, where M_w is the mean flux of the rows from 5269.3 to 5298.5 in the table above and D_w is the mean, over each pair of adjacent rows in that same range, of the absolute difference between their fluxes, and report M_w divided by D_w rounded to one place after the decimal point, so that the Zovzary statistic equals 12.4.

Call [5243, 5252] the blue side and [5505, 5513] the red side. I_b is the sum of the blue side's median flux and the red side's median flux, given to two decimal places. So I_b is 5.90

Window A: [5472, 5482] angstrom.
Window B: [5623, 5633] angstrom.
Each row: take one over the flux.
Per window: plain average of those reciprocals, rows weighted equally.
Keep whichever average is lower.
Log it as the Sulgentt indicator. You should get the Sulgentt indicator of 0.335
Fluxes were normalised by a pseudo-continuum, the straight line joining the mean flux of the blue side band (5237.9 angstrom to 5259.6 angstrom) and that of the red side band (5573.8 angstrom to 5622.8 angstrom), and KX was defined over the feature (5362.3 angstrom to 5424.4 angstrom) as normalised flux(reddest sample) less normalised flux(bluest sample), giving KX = 0.15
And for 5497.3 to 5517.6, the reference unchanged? -0.18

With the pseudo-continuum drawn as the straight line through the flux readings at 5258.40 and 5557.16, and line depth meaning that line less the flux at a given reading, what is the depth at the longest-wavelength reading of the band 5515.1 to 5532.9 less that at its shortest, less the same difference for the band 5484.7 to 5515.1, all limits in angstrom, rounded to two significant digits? 0.78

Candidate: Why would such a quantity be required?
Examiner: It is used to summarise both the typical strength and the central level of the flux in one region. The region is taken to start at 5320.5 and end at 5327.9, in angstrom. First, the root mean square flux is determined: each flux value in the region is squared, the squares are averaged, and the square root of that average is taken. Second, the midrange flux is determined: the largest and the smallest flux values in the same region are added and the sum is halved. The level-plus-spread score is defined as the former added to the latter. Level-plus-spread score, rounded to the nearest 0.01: 5.42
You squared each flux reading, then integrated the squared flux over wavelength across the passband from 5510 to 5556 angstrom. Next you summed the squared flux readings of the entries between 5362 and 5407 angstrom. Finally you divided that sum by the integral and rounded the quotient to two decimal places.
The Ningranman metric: 0.43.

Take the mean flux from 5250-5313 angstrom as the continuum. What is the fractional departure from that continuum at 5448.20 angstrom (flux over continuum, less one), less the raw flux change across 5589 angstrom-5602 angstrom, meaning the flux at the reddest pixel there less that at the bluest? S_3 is -0.10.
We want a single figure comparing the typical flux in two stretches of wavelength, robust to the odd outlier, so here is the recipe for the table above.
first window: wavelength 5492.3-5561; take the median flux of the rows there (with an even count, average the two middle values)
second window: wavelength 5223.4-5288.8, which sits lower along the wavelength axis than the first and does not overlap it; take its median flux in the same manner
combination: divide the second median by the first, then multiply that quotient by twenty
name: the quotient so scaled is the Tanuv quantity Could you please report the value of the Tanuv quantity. 18.2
